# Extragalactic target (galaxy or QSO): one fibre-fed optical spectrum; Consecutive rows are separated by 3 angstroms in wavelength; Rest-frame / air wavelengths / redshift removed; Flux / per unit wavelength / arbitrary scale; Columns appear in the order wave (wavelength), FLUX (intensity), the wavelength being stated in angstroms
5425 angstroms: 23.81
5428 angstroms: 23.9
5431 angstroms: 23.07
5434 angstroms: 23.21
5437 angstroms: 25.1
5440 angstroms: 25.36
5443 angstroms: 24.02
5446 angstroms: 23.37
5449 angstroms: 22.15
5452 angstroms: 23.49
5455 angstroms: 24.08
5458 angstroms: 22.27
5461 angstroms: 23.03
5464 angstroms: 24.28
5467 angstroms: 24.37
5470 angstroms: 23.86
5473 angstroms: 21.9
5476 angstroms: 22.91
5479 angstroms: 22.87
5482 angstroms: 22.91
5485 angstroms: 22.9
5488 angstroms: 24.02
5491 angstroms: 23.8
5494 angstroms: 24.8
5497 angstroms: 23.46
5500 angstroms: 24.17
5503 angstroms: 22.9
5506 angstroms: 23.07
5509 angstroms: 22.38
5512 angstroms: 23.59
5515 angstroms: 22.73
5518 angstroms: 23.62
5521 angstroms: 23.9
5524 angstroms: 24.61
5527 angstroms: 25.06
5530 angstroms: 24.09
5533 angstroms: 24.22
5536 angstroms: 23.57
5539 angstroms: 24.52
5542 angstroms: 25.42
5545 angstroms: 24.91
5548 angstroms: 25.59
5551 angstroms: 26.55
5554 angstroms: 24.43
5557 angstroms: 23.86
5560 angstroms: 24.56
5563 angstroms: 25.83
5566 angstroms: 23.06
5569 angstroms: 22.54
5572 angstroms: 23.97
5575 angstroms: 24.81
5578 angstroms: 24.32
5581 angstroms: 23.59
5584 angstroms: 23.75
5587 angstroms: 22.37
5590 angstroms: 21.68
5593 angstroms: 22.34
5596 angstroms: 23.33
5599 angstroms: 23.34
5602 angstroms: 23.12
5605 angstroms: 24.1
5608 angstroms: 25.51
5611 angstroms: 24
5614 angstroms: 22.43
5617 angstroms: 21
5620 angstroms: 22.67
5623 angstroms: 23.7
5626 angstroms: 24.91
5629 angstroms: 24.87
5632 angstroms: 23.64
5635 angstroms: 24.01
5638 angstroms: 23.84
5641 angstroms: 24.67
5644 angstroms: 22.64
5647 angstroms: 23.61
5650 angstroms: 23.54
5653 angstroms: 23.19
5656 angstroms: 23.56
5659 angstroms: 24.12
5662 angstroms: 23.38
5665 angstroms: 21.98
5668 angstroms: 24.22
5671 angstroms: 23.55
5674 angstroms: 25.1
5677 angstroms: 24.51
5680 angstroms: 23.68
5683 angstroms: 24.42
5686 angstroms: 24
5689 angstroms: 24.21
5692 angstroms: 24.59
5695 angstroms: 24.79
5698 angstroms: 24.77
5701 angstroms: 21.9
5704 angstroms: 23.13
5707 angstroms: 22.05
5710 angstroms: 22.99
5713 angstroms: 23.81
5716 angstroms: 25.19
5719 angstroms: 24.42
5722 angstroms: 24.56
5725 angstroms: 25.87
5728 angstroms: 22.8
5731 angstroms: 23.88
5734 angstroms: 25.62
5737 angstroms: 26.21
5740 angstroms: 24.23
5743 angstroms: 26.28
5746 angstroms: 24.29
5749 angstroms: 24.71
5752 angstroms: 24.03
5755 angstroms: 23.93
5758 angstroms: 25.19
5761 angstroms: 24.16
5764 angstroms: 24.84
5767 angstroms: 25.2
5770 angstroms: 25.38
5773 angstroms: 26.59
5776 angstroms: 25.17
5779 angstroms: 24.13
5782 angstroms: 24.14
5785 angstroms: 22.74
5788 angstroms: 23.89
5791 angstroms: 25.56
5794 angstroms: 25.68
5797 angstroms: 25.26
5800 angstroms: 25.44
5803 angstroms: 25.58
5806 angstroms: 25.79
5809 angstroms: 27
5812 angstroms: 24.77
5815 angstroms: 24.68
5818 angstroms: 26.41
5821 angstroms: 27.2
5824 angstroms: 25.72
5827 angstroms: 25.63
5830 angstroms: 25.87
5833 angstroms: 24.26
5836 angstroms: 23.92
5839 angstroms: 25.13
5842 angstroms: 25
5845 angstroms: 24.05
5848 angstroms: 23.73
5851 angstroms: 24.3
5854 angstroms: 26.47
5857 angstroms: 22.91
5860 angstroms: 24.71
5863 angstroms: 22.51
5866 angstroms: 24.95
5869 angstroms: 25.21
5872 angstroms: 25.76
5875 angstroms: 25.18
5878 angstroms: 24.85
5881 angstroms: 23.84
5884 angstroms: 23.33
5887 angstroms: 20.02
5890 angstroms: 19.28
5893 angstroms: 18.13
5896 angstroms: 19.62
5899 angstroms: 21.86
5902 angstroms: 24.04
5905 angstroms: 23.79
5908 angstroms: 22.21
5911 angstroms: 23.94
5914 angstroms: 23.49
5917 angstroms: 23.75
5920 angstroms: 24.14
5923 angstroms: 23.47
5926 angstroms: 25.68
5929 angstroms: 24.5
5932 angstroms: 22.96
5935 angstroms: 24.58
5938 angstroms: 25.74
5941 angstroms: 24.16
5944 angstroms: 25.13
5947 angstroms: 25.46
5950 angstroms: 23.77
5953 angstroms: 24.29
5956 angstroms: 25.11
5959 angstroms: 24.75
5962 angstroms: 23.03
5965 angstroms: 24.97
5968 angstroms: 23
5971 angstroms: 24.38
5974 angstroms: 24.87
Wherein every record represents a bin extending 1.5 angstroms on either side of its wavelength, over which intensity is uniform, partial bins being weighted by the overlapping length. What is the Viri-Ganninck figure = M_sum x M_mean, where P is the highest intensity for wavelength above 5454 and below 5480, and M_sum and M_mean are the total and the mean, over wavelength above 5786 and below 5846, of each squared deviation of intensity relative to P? 62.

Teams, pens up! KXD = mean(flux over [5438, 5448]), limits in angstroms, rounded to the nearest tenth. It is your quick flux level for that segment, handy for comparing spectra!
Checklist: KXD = 24.2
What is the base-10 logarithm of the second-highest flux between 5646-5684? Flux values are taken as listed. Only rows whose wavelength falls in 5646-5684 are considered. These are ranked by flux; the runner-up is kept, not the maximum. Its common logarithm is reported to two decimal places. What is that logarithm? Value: 1.39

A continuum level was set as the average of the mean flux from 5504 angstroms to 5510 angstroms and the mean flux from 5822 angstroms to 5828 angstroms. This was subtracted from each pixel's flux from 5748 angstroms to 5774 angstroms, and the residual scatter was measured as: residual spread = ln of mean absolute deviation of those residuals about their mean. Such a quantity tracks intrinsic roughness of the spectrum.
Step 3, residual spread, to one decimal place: -0.5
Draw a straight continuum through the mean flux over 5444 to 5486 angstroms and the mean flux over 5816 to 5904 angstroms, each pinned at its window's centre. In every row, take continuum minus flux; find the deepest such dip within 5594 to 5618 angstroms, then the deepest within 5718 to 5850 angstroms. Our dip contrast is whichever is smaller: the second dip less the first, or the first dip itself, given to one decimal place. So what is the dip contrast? -1.4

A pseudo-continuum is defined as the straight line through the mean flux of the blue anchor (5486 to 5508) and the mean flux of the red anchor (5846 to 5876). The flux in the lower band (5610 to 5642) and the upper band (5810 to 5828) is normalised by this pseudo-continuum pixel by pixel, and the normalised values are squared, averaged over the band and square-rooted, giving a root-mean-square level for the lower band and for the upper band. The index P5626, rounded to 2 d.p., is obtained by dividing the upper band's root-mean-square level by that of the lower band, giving 1.07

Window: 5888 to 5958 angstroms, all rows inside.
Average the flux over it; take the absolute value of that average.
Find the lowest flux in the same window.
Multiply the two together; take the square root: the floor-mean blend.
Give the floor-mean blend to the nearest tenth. 20.6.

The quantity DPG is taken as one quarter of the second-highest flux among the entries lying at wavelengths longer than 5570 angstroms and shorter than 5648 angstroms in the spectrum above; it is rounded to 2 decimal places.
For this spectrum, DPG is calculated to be 6.23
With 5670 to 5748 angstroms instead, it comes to 6.55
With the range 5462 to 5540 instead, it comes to 6.20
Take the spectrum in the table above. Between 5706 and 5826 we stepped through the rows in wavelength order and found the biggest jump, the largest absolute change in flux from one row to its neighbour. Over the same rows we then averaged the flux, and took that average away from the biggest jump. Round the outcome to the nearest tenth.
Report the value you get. -21.8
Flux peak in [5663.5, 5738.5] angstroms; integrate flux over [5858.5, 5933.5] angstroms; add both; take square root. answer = 42.1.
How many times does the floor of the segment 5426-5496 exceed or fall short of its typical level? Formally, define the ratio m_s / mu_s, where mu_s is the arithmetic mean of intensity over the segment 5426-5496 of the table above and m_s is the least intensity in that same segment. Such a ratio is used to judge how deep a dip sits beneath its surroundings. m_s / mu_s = 0.930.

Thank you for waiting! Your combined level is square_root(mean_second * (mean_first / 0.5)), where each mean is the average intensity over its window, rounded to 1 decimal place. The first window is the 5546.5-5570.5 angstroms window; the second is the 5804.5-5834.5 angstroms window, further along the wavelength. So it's 35.5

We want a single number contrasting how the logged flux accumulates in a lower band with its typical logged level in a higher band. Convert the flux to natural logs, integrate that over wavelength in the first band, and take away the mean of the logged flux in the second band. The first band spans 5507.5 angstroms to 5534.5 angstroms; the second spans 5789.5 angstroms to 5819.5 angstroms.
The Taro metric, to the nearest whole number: 82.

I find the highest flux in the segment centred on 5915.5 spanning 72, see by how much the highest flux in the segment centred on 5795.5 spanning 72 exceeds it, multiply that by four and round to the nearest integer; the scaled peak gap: 6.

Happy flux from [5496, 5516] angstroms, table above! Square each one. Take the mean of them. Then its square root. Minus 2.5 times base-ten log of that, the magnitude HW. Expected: -3.413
